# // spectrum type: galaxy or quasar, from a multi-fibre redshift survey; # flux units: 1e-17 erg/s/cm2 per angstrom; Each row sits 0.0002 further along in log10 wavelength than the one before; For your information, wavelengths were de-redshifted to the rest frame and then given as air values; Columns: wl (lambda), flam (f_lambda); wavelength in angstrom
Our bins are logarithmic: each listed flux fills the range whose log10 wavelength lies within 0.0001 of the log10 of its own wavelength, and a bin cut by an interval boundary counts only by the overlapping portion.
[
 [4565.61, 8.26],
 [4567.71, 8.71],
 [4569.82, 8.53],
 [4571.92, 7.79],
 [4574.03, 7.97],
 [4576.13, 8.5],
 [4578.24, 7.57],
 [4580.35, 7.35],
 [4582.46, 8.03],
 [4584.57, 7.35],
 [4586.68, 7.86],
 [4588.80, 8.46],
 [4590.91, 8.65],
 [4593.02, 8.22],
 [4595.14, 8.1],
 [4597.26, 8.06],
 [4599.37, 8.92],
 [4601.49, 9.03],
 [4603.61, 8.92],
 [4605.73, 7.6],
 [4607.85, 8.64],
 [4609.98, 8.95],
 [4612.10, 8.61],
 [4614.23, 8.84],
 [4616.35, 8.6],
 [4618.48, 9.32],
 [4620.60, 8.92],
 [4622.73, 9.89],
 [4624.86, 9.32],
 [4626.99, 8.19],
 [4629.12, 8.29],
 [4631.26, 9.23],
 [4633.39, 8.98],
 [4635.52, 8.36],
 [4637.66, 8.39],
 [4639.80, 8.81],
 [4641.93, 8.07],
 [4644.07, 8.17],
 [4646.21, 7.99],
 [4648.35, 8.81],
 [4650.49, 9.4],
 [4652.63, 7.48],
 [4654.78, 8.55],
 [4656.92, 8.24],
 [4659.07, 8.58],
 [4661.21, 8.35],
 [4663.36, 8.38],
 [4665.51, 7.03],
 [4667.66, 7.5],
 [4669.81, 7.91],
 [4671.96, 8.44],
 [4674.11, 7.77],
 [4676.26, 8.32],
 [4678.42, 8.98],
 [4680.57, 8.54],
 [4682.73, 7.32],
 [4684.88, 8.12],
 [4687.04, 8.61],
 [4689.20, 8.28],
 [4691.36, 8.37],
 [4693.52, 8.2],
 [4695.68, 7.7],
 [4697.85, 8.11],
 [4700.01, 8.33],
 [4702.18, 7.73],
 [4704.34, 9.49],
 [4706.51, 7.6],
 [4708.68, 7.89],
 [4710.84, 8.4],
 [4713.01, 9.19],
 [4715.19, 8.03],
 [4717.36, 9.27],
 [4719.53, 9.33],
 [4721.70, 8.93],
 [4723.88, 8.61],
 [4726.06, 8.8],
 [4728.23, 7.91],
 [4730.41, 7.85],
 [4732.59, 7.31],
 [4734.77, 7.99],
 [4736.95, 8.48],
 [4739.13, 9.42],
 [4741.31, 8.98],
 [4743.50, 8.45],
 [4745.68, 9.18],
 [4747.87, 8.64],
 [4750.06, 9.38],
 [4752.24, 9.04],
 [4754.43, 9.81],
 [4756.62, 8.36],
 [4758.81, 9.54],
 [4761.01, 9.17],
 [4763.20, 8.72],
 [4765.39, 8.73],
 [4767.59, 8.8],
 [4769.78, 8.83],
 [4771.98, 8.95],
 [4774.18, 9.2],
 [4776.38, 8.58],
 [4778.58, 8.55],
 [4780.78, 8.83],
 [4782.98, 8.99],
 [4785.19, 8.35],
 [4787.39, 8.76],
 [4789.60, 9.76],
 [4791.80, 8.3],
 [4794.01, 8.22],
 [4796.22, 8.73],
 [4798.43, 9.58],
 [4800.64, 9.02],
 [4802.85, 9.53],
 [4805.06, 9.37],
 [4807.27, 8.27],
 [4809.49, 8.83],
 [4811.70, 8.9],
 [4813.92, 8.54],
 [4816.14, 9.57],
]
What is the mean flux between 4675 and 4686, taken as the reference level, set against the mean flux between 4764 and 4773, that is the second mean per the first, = 1.07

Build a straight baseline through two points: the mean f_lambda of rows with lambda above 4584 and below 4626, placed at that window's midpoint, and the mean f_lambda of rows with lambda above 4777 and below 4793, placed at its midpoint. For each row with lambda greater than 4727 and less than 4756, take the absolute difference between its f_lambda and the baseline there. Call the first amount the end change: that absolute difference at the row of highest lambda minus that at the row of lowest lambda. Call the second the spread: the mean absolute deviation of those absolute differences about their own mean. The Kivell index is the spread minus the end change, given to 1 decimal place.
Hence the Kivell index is 0.1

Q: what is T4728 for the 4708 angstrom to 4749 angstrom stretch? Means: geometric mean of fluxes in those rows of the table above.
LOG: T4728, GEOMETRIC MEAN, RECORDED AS 8.54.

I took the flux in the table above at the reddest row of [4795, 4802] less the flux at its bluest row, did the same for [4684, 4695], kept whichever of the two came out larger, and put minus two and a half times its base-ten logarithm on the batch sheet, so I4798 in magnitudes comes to 1.34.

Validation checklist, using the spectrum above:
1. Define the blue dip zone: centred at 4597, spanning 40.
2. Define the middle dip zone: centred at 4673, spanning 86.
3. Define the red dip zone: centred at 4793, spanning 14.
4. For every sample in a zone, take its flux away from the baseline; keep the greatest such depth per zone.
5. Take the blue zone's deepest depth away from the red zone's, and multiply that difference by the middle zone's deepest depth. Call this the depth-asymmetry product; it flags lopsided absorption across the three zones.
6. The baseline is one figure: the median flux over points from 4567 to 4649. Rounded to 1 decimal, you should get -1.3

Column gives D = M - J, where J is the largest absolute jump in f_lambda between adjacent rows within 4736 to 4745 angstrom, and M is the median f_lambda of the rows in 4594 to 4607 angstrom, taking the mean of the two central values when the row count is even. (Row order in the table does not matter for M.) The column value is 7.57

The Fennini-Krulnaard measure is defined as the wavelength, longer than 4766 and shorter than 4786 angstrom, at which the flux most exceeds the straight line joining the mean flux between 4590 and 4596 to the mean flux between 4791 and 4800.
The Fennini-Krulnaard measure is 4774.18 angstrom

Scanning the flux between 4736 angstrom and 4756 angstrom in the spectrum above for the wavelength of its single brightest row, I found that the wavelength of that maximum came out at 4754.43 angstrom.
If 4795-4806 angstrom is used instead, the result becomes 4798.43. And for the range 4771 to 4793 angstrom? 4789.60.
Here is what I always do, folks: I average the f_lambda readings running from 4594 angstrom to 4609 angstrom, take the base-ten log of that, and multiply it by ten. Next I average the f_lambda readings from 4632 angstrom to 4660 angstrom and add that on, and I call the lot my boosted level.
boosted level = 17.73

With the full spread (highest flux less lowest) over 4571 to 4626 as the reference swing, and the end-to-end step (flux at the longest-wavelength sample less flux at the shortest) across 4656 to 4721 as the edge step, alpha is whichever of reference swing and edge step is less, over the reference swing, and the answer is 0.43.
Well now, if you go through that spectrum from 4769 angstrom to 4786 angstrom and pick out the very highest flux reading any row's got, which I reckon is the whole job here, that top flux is 9.2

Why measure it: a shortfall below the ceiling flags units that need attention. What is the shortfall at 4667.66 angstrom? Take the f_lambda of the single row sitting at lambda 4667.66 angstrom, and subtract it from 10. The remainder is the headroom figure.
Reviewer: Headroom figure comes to 2.5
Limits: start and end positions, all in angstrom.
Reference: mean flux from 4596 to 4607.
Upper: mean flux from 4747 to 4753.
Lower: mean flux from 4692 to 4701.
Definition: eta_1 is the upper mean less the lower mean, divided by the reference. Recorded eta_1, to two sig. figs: 0.11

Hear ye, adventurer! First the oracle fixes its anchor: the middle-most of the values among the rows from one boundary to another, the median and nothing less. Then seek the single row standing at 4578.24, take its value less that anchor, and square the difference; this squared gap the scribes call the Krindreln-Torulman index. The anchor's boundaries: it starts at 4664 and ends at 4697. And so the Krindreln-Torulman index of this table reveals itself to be 0.40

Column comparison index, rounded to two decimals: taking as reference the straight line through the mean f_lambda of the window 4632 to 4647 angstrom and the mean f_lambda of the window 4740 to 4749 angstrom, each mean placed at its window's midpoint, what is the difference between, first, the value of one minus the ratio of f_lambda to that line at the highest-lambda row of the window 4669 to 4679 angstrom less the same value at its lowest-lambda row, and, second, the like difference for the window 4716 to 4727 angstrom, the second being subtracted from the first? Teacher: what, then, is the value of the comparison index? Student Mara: -0.18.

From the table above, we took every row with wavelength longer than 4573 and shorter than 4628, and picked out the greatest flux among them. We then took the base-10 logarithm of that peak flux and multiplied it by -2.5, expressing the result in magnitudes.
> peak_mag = -2.488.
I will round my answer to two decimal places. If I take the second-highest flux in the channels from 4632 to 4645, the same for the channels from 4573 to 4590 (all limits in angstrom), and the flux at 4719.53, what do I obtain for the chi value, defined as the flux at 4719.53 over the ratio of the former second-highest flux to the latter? 8.96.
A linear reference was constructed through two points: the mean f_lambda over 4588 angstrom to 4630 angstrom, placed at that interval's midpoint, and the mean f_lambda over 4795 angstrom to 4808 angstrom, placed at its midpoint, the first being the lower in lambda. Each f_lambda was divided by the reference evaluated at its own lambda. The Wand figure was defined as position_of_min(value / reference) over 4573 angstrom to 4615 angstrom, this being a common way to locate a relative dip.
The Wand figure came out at 4584.57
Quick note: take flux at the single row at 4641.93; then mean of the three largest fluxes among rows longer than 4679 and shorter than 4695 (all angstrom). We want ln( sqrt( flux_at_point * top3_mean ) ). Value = 2.11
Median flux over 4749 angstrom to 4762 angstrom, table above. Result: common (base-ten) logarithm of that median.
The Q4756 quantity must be 0.967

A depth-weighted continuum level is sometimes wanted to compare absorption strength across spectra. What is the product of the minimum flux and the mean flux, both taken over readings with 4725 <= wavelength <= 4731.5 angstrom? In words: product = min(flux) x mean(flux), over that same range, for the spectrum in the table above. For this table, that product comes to 64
